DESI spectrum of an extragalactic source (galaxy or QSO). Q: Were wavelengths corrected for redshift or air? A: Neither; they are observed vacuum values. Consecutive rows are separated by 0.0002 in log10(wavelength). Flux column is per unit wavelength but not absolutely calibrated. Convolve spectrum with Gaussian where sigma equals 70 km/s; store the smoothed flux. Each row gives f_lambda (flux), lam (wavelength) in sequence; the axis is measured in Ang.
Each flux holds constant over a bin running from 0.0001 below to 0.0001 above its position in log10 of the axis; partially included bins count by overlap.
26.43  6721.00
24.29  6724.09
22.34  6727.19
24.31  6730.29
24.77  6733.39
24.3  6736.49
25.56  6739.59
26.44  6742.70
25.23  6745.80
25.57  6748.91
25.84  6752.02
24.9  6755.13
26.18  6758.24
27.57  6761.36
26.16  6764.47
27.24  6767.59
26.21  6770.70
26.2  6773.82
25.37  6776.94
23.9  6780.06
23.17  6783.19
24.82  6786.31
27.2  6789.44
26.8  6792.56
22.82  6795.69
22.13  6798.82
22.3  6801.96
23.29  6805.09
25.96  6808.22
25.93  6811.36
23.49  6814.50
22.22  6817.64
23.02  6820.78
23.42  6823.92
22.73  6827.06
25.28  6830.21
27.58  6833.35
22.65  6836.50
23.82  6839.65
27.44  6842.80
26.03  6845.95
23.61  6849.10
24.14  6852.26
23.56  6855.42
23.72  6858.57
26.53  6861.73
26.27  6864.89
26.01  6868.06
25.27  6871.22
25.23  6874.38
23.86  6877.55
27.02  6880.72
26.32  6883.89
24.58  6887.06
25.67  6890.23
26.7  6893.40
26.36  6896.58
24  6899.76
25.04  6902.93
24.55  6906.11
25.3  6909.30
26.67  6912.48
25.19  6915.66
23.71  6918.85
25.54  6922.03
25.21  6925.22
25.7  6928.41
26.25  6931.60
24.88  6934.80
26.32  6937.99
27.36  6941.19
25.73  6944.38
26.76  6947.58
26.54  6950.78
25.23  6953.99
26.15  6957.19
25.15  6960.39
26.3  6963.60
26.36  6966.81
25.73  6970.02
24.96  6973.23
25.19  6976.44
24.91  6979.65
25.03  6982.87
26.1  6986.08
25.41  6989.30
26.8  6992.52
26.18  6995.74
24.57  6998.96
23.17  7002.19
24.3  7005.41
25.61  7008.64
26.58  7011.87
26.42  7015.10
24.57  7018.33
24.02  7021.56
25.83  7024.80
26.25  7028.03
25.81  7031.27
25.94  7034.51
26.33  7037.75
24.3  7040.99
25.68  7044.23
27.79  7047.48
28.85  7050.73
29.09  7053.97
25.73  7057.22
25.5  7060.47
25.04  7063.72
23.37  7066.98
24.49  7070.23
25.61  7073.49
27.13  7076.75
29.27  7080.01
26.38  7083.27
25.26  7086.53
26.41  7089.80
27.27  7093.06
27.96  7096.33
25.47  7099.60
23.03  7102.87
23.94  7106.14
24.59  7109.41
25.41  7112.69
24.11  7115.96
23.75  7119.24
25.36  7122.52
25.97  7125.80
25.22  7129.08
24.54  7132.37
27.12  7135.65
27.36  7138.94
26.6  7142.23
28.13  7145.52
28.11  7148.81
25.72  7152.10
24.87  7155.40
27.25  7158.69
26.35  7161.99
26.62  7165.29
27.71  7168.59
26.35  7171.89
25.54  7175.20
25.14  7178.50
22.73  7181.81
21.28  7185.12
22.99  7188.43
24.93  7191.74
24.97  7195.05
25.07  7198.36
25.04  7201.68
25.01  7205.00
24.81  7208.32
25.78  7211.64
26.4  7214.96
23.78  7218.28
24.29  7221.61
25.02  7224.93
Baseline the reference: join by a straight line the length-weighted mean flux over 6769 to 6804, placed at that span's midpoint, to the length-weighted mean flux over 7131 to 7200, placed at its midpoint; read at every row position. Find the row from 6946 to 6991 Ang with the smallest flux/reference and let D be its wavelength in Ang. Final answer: 6979.65 Ang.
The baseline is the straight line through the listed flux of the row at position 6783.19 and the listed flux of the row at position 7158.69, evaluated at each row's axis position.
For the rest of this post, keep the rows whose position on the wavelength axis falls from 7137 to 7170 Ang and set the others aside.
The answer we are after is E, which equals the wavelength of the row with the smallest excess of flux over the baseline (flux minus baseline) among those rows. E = 7155.40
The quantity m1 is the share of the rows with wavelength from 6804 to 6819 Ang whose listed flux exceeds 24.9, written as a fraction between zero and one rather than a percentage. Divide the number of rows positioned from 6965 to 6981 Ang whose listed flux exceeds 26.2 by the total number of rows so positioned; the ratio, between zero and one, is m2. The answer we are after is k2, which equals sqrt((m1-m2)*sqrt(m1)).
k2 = 0.4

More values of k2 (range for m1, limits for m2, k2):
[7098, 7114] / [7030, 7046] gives 0.4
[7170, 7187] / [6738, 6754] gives 0.6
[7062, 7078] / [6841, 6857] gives 0.6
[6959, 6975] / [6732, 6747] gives 0.9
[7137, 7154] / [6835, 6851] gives 0.9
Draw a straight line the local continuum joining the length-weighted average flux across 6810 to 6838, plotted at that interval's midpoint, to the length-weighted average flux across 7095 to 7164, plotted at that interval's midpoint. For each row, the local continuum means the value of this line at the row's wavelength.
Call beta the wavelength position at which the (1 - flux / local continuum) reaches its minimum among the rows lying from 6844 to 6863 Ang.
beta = 6861.73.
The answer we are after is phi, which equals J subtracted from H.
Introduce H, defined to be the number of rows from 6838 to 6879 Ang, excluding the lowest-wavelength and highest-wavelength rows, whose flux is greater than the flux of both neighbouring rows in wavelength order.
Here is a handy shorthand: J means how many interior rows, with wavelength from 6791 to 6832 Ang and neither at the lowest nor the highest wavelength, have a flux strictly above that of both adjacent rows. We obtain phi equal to 1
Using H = 3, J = 2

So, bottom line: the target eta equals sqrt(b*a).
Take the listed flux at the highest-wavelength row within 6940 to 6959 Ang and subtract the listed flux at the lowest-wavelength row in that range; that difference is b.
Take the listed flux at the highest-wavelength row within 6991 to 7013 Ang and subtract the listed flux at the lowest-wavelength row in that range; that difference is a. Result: 0.5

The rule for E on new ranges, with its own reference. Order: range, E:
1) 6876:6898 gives 6877.55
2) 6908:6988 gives 6918.85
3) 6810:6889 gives 6817.64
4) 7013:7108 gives 7102.87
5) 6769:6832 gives 6817.64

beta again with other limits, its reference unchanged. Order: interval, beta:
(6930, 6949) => 6941.19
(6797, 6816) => 6808.22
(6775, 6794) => 6789.44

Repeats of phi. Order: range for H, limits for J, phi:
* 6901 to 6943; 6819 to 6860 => -1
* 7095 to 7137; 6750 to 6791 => 0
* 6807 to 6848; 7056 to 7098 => 2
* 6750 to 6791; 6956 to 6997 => -2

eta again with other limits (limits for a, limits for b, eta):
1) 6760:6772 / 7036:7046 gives 0.9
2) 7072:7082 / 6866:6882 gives 1.9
